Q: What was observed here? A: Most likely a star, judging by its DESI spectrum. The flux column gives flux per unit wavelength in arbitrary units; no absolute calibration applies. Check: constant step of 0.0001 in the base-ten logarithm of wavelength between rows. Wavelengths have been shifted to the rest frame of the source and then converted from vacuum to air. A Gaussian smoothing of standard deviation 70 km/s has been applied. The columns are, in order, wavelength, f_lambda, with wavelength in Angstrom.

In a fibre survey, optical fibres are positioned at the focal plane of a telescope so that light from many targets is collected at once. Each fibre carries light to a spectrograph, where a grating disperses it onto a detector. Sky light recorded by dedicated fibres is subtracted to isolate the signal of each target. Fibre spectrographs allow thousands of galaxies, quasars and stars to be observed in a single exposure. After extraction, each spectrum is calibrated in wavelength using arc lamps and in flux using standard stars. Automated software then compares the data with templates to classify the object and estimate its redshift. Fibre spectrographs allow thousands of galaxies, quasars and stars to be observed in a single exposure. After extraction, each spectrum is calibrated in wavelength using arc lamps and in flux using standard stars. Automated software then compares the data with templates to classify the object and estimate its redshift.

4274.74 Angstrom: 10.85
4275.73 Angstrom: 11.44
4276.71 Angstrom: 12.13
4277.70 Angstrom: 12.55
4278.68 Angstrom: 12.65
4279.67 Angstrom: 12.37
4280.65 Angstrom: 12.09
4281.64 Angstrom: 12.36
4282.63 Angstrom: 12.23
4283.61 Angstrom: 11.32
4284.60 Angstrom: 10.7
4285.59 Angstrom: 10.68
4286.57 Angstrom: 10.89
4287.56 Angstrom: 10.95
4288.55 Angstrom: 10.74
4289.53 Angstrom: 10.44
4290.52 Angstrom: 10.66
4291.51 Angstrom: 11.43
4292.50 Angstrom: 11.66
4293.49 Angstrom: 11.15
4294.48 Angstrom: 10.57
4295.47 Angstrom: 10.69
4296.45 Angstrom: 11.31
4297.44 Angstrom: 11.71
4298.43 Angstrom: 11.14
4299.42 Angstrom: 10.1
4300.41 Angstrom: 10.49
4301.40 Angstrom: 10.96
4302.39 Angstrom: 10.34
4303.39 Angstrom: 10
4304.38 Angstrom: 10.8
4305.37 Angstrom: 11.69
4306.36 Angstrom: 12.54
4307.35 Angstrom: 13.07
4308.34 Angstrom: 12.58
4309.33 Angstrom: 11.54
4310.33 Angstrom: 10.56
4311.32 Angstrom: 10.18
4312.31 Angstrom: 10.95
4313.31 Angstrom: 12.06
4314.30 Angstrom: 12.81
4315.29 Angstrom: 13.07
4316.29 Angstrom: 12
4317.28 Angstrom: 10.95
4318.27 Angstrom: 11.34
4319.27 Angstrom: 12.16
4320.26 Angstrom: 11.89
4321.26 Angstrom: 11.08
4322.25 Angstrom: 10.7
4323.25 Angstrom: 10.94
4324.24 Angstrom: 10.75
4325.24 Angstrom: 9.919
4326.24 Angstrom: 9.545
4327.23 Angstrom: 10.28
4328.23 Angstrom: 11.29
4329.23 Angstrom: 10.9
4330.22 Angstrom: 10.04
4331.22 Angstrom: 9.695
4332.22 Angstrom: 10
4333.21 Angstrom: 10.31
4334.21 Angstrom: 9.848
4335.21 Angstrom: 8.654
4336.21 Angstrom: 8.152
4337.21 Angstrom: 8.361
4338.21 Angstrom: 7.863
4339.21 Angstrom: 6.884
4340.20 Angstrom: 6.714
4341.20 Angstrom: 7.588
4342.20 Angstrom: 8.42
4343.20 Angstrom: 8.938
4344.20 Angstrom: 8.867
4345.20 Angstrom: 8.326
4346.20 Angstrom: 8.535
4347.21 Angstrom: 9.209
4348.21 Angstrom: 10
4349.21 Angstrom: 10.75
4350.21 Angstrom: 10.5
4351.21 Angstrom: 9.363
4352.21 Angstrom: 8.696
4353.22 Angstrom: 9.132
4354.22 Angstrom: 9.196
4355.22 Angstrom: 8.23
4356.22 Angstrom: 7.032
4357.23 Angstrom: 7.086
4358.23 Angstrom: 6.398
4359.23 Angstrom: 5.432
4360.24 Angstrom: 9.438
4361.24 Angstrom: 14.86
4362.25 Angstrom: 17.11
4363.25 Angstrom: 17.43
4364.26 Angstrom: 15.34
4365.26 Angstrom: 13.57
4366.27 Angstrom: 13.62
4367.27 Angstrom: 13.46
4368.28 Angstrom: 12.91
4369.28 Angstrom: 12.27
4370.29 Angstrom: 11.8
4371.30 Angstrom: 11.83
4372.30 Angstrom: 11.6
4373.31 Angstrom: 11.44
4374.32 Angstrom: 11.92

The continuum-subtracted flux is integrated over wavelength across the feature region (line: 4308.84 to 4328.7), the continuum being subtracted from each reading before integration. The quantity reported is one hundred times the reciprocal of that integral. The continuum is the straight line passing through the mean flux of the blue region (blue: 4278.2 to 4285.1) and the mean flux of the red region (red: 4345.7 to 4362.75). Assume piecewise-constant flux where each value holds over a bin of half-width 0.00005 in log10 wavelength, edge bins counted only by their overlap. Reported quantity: 10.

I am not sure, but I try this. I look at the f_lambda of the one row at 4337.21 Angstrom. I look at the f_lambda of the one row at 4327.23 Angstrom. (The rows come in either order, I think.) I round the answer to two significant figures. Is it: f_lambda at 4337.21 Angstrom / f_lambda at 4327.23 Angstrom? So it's 0.81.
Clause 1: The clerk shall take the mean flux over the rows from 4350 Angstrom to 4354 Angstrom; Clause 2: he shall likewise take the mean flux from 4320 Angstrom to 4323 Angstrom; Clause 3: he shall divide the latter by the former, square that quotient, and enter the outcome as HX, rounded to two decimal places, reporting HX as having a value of 1.42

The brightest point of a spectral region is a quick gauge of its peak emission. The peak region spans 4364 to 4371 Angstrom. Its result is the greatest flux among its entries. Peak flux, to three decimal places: 15.340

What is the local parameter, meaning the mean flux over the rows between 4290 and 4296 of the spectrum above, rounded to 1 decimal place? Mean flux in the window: 11.0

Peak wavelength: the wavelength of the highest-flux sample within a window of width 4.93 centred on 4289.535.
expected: 4291.51 Angstrom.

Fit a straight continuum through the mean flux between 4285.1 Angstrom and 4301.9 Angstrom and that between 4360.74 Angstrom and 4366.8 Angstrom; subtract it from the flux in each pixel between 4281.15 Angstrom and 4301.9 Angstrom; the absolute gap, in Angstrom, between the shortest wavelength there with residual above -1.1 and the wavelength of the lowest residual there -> 17.8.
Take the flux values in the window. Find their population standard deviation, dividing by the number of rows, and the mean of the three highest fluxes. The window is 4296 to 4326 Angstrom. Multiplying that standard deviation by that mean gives 12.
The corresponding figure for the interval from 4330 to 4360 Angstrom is 14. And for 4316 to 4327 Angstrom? 9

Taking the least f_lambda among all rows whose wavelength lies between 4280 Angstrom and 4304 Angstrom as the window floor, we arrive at 10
